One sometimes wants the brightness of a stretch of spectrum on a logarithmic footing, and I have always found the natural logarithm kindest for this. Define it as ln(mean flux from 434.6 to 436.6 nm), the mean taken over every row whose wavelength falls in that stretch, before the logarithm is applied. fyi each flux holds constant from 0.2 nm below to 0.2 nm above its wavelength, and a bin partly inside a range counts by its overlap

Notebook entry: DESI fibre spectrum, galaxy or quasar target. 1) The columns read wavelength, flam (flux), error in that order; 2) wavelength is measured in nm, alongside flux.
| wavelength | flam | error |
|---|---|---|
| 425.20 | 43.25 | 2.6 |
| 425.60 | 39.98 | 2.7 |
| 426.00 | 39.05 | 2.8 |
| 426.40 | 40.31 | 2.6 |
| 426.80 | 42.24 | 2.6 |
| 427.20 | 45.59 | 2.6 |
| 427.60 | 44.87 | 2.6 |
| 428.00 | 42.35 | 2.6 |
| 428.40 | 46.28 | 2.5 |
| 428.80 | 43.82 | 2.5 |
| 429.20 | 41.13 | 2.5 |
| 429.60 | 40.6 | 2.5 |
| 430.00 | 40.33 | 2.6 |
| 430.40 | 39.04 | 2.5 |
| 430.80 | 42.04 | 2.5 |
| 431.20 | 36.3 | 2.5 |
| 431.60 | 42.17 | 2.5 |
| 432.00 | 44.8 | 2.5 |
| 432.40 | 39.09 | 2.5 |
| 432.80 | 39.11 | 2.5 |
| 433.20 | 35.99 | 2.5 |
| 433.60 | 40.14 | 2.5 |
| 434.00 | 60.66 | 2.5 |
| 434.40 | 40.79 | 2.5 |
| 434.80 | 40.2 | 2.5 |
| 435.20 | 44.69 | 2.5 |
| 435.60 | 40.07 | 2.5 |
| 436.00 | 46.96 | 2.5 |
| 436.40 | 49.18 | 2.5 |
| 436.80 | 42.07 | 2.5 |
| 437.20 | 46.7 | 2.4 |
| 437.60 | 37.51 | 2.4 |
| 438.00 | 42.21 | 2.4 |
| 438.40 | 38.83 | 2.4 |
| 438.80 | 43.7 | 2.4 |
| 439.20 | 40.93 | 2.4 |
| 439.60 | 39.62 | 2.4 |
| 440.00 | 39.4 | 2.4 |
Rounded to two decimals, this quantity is 3.79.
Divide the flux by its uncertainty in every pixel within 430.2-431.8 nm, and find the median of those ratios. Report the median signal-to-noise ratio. 16.2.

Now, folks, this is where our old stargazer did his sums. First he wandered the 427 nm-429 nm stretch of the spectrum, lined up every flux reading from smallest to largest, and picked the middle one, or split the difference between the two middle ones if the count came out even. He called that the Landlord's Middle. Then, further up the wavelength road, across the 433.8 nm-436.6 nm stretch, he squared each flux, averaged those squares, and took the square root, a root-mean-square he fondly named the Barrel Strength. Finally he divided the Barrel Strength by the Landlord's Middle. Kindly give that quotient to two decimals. 1.04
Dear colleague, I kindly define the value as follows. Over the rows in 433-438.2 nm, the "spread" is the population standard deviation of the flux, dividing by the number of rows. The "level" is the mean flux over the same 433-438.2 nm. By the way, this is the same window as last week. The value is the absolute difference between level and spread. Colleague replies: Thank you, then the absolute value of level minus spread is 37.5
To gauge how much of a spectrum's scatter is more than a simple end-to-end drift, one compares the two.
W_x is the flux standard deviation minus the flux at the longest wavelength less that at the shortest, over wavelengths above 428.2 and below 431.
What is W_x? 7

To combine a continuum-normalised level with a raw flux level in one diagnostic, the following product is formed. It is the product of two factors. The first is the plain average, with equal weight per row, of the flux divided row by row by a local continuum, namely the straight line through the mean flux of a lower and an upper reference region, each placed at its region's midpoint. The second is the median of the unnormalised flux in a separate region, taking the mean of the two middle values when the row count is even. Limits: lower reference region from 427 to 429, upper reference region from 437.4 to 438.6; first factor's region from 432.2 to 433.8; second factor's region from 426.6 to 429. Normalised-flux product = 41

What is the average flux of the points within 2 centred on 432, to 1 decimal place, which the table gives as 40.3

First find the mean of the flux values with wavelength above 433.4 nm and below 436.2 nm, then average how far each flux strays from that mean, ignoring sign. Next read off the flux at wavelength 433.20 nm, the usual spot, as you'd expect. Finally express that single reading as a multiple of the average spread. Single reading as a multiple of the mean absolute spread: 7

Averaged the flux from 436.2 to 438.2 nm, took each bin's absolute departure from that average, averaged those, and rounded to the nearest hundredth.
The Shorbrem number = 3.52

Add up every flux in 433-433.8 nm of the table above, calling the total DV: 76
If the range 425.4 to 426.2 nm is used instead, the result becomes 79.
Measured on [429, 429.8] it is 82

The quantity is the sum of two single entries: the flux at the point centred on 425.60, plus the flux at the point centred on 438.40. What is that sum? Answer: 79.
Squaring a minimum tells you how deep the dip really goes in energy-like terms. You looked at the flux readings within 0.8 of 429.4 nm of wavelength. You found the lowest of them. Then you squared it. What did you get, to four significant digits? 1627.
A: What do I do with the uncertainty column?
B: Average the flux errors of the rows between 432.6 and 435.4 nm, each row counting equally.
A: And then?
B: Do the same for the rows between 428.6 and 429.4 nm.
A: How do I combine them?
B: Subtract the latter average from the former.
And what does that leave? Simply 0.00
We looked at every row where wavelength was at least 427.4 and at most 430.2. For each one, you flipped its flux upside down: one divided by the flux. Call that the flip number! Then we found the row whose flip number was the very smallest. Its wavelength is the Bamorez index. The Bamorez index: 428.40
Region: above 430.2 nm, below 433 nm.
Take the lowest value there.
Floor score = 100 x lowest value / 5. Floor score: 726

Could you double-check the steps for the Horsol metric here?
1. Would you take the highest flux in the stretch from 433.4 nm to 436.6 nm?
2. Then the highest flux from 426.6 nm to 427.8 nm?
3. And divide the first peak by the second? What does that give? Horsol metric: 1.33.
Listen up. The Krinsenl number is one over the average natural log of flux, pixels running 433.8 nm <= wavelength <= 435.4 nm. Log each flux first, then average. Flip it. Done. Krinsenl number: 0.261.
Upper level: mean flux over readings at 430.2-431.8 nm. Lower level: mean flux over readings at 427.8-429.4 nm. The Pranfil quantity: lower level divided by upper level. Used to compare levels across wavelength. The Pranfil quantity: 1.09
